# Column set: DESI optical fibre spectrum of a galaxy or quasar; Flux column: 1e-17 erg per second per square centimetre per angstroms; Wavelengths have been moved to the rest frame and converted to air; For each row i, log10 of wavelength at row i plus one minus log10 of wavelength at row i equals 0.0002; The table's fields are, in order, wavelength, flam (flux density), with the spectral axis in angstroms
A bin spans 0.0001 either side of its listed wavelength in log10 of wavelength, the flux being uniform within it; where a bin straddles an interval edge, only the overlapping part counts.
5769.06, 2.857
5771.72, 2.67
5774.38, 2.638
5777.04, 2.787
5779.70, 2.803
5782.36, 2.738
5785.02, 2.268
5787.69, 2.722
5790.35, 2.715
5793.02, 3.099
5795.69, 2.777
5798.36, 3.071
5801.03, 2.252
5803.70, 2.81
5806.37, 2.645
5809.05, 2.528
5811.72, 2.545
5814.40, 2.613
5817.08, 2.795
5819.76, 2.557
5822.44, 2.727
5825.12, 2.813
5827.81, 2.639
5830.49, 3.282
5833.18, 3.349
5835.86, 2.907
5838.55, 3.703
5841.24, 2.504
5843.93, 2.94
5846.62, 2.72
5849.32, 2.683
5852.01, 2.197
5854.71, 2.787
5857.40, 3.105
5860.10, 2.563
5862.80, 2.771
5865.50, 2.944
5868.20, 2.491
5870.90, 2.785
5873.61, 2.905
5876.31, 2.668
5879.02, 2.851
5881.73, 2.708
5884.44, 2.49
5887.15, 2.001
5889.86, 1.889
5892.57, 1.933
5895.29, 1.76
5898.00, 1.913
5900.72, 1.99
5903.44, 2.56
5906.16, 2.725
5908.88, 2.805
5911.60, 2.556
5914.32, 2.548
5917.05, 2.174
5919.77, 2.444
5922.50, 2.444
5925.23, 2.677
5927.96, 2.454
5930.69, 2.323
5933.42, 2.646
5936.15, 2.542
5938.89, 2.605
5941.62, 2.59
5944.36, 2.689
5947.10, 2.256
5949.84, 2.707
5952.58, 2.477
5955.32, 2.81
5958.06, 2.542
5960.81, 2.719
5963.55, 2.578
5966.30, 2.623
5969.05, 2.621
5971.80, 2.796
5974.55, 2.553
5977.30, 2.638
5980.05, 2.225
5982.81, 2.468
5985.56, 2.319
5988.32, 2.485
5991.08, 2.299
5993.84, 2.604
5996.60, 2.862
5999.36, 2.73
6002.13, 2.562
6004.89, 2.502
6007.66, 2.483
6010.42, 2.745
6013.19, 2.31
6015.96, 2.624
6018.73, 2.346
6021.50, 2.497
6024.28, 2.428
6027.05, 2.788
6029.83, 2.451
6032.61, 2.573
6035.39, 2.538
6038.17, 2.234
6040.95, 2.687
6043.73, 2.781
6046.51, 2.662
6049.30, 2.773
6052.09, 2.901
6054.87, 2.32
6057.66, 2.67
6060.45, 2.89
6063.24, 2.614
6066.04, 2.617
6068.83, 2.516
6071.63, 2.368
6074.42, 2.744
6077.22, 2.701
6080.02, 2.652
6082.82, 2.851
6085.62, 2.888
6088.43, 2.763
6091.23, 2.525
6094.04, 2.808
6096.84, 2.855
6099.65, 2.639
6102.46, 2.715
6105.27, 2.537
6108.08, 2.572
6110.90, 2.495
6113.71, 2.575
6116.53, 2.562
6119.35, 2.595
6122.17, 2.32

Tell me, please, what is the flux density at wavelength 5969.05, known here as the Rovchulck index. 2.621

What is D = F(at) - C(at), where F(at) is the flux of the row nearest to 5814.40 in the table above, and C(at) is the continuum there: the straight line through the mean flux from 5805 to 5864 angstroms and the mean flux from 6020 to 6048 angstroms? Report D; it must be -0.20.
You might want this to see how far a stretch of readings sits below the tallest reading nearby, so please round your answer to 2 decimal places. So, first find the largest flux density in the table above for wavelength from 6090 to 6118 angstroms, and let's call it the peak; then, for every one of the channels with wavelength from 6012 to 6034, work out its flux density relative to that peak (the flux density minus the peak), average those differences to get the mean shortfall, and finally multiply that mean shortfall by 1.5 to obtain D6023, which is -0.53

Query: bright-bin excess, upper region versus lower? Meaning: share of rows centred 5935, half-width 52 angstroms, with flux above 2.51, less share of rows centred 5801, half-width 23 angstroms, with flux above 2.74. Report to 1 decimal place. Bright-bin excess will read 0.2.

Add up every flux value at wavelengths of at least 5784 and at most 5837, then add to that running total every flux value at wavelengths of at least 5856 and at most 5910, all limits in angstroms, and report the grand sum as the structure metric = 105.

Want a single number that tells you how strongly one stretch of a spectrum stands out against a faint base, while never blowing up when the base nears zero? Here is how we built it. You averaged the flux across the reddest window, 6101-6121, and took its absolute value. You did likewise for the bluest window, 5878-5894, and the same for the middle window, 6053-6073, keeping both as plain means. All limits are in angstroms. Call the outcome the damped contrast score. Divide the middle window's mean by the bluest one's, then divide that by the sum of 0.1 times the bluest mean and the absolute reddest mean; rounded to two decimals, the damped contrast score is 0.40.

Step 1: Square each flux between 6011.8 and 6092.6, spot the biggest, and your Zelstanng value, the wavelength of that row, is 6052.09 angstroms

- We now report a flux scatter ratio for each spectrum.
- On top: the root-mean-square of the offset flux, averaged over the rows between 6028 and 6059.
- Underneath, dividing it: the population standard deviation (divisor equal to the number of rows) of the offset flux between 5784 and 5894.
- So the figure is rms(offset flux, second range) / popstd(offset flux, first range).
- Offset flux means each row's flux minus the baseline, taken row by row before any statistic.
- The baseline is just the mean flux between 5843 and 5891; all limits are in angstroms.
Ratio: 0.56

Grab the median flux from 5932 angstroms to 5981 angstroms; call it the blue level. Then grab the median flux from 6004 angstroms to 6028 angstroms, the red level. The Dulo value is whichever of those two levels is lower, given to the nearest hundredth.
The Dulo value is 2.50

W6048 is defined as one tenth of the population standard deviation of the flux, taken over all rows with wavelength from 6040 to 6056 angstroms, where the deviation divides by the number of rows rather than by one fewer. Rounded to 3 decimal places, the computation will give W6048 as 0.018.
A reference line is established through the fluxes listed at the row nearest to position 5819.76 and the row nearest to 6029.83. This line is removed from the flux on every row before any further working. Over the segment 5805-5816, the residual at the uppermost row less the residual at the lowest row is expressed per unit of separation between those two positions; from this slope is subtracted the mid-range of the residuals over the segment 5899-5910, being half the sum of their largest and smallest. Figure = 0.11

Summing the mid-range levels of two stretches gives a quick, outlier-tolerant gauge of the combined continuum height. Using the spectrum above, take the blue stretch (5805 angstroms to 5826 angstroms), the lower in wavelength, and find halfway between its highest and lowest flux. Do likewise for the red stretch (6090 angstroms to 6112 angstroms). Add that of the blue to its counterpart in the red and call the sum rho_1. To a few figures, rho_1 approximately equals 5.35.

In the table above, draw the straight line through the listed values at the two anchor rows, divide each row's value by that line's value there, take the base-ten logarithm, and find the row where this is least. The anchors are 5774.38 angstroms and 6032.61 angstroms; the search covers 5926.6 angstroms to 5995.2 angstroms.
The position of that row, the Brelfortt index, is 5980.05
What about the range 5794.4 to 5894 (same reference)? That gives 5889.86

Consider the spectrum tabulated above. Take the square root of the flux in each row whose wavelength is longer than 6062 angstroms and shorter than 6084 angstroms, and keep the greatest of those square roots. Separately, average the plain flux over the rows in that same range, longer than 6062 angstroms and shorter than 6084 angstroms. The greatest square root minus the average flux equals -0.94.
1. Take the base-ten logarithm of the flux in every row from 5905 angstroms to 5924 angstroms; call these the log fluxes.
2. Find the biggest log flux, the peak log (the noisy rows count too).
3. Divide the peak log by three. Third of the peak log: 0.1493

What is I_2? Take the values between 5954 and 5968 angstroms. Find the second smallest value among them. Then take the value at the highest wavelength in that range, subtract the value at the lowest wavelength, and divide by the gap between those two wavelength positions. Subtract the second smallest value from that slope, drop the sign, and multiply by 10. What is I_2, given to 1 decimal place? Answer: 26.0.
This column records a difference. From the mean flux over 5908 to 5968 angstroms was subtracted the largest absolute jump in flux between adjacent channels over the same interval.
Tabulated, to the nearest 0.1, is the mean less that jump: 2.1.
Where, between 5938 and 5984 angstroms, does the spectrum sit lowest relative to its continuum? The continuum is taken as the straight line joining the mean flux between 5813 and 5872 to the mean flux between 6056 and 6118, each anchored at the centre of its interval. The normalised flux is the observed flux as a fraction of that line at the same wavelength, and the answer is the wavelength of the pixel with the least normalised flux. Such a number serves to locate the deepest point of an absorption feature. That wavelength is 5980.05 angstroms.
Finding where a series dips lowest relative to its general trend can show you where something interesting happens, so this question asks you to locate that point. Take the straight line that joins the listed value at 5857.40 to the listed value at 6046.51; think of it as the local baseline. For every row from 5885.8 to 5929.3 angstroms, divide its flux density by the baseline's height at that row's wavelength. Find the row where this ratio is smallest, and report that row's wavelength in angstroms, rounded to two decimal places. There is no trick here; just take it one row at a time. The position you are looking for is 5895.29 angstroms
